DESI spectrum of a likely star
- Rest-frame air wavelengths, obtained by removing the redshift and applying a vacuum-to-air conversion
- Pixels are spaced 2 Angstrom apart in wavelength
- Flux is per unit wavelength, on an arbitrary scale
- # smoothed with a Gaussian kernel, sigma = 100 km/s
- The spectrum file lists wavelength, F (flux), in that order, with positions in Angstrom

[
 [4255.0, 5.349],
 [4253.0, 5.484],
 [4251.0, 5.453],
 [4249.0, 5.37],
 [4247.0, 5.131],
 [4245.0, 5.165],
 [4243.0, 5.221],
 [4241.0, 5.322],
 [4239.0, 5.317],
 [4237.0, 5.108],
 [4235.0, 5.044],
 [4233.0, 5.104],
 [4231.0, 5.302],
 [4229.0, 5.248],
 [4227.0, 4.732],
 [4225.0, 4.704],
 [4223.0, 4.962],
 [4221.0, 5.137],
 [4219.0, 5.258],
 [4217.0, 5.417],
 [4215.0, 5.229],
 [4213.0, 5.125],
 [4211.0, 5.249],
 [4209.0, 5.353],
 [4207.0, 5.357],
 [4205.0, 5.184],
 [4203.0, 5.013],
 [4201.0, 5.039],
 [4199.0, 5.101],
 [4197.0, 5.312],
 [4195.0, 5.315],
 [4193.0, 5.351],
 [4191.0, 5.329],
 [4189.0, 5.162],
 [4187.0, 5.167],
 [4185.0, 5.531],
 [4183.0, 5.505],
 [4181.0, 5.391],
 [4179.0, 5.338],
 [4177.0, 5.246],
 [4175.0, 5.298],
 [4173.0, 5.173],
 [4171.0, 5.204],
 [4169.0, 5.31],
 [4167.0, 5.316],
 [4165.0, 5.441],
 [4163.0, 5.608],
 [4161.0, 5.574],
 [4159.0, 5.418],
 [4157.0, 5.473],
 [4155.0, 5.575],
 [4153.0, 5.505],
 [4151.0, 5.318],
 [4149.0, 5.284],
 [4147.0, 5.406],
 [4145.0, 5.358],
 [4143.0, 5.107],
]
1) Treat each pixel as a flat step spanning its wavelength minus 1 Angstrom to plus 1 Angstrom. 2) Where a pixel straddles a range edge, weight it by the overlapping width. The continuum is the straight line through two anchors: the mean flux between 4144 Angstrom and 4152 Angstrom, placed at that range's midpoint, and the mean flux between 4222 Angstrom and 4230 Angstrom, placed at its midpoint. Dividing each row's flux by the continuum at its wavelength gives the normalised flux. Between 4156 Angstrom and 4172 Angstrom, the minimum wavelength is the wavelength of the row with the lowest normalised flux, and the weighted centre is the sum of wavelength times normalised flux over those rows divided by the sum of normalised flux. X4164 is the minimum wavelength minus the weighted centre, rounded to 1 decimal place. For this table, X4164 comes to 7.1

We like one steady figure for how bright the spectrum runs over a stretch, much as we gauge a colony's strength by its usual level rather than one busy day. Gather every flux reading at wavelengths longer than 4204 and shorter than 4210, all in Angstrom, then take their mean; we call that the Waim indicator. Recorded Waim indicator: 5.30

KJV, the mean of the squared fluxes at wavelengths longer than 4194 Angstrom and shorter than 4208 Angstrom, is 26.9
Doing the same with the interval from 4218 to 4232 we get 25.5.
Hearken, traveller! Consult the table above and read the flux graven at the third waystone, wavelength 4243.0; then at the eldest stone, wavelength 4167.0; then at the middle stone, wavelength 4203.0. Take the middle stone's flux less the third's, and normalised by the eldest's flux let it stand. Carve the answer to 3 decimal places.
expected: -0.039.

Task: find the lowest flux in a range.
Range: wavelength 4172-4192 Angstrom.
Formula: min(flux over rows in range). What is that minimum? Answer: 5.162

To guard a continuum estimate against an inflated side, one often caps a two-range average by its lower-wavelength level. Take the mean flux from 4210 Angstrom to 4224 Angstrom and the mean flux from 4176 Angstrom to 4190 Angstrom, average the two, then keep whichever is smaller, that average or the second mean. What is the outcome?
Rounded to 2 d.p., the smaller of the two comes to 5.27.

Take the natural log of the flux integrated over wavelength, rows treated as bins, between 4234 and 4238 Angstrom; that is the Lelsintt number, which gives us 3.01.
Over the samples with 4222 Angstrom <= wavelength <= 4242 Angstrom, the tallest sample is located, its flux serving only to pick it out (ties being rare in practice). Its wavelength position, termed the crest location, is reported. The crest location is 4241.0 Angstrom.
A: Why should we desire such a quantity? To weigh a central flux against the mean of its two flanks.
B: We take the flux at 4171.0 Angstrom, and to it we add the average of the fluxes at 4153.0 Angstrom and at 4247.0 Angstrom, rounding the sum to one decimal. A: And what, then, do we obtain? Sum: 10.5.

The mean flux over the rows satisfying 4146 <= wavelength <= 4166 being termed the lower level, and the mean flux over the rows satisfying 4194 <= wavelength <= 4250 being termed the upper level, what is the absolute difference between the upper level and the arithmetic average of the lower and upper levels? 0.14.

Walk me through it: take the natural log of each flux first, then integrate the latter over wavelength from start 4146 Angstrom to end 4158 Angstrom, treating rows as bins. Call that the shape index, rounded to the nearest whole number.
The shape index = 20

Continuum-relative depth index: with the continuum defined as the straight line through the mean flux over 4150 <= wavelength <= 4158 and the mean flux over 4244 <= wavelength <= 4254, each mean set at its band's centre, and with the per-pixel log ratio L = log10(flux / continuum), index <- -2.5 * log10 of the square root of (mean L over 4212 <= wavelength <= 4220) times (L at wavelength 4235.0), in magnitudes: 4.5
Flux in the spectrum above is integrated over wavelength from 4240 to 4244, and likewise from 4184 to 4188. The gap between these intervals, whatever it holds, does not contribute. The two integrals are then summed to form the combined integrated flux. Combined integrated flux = 42.5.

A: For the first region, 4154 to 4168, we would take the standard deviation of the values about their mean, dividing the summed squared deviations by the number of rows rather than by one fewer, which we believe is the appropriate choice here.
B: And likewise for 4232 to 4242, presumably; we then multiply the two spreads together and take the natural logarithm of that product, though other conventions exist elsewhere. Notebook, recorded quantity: -4.48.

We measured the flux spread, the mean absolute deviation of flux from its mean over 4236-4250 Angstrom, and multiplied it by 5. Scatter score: 0.44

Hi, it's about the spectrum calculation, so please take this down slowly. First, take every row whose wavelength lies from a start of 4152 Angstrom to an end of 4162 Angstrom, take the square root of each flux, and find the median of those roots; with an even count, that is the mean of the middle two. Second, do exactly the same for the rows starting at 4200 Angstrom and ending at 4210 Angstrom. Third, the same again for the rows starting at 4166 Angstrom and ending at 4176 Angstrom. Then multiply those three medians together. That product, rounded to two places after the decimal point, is 12.30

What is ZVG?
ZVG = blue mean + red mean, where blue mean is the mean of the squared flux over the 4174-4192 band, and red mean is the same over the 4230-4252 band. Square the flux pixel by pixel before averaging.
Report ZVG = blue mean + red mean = 55.8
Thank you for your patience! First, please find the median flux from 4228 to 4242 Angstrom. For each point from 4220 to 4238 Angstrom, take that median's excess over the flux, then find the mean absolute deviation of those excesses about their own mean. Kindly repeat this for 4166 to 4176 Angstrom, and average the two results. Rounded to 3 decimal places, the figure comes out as 0.108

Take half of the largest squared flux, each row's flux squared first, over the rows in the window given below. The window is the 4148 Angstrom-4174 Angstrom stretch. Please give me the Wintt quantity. 15.7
